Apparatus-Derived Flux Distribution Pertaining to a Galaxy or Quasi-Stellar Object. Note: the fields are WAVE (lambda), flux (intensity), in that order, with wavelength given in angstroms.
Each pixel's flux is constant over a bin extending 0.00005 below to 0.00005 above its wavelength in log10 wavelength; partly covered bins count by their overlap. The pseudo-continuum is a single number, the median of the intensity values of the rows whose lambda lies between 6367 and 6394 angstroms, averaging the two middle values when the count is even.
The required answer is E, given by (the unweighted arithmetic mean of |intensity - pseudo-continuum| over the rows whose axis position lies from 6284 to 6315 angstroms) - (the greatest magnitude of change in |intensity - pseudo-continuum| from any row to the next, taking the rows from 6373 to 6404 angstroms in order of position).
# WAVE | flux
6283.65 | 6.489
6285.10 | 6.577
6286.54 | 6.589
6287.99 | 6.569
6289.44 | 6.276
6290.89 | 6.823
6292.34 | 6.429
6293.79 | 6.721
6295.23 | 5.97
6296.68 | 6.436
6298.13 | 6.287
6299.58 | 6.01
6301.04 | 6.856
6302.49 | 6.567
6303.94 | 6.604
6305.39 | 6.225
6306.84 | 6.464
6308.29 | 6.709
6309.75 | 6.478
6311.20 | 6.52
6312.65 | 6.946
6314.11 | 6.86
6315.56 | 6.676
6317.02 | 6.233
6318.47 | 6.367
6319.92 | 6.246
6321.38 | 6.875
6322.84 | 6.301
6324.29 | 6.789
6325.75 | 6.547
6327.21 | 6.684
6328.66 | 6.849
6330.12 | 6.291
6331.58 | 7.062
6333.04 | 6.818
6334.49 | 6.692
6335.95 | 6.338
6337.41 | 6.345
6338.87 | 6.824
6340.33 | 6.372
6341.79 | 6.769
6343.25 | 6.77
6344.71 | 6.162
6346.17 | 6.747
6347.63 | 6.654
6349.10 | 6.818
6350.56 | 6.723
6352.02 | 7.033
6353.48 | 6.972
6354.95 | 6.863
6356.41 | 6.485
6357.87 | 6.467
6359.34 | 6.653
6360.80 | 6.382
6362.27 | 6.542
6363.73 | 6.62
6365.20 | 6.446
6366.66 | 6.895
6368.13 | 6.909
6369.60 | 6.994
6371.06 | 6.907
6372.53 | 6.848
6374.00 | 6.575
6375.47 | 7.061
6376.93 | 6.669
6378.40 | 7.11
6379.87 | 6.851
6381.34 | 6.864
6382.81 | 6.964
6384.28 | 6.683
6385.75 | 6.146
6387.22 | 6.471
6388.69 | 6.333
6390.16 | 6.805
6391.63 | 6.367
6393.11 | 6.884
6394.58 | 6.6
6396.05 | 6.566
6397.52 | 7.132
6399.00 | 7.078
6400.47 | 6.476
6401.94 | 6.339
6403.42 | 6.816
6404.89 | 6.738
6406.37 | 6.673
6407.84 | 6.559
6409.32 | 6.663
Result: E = -0.2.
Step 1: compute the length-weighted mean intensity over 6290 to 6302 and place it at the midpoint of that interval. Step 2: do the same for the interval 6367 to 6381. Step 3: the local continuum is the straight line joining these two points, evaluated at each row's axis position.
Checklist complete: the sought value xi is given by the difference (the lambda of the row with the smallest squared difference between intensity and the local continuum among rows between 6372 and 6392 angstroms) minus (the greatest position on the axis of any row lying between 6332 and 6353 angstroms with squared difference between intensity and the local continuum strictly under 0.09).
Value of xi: 20.5 angstroms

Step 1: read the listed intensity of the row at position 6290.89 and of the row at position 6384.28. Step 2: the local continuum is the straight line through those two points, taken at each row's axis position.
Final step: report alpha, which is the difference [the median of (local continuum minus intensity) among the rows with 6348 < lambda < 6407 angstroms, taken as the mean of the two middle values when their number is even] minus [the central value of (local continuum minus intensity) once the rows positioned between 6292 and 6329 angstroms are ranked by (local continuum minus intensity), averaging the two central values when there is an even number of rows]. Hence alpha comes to -0.3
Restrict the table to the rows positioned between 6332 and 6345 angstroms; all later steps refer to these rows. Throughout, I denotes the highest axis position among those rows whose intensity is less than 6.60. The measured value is 6344.71 angstroms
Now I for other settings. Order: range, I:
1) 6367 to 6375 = 6374.00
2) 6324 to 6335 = 6330.12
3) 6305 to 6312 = 6311.20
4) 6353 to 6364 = 6362.27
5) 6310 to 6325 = 6322.84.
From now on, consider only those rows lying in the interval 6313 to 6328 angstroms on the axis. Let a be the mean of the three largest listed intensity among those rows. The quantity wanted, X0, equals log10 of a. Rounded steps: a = 6.84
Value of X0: 0.835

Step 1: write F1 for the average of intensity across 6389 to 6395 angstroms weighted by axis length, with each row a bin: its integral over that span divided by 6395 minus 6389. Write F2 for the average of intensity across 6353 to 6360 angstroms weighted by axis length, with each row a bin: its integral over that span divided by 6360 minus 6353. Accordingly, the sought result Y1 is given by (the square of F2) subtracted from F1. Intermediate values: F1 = 6.64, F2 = 6.67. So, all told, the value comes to -37.9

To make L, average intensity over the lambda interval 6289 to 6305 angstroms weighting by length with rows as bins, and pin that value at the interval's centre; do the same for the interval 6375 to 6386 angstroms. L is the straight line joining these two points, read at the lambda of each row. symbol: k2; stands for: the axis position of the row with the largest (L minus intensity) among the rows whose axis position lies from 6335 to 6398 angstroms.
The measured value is 6385.75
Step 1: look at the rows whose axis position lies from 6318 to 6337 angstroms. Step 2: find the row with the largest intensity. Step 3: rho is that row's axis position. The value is 6331.58 angstroms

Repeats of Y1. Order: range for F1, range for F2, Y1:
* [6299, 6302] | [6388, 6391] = -36.7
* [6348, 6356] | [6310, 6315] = -38.7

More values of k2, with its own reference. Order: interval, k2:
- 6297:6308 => 6299.58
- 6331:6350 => 6344.71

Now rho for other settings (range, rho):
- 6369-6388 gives 6378.40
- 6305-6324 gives 6312.65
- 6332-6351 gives 6338.87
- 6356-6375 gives 6369.60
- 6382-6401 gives 6397.52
